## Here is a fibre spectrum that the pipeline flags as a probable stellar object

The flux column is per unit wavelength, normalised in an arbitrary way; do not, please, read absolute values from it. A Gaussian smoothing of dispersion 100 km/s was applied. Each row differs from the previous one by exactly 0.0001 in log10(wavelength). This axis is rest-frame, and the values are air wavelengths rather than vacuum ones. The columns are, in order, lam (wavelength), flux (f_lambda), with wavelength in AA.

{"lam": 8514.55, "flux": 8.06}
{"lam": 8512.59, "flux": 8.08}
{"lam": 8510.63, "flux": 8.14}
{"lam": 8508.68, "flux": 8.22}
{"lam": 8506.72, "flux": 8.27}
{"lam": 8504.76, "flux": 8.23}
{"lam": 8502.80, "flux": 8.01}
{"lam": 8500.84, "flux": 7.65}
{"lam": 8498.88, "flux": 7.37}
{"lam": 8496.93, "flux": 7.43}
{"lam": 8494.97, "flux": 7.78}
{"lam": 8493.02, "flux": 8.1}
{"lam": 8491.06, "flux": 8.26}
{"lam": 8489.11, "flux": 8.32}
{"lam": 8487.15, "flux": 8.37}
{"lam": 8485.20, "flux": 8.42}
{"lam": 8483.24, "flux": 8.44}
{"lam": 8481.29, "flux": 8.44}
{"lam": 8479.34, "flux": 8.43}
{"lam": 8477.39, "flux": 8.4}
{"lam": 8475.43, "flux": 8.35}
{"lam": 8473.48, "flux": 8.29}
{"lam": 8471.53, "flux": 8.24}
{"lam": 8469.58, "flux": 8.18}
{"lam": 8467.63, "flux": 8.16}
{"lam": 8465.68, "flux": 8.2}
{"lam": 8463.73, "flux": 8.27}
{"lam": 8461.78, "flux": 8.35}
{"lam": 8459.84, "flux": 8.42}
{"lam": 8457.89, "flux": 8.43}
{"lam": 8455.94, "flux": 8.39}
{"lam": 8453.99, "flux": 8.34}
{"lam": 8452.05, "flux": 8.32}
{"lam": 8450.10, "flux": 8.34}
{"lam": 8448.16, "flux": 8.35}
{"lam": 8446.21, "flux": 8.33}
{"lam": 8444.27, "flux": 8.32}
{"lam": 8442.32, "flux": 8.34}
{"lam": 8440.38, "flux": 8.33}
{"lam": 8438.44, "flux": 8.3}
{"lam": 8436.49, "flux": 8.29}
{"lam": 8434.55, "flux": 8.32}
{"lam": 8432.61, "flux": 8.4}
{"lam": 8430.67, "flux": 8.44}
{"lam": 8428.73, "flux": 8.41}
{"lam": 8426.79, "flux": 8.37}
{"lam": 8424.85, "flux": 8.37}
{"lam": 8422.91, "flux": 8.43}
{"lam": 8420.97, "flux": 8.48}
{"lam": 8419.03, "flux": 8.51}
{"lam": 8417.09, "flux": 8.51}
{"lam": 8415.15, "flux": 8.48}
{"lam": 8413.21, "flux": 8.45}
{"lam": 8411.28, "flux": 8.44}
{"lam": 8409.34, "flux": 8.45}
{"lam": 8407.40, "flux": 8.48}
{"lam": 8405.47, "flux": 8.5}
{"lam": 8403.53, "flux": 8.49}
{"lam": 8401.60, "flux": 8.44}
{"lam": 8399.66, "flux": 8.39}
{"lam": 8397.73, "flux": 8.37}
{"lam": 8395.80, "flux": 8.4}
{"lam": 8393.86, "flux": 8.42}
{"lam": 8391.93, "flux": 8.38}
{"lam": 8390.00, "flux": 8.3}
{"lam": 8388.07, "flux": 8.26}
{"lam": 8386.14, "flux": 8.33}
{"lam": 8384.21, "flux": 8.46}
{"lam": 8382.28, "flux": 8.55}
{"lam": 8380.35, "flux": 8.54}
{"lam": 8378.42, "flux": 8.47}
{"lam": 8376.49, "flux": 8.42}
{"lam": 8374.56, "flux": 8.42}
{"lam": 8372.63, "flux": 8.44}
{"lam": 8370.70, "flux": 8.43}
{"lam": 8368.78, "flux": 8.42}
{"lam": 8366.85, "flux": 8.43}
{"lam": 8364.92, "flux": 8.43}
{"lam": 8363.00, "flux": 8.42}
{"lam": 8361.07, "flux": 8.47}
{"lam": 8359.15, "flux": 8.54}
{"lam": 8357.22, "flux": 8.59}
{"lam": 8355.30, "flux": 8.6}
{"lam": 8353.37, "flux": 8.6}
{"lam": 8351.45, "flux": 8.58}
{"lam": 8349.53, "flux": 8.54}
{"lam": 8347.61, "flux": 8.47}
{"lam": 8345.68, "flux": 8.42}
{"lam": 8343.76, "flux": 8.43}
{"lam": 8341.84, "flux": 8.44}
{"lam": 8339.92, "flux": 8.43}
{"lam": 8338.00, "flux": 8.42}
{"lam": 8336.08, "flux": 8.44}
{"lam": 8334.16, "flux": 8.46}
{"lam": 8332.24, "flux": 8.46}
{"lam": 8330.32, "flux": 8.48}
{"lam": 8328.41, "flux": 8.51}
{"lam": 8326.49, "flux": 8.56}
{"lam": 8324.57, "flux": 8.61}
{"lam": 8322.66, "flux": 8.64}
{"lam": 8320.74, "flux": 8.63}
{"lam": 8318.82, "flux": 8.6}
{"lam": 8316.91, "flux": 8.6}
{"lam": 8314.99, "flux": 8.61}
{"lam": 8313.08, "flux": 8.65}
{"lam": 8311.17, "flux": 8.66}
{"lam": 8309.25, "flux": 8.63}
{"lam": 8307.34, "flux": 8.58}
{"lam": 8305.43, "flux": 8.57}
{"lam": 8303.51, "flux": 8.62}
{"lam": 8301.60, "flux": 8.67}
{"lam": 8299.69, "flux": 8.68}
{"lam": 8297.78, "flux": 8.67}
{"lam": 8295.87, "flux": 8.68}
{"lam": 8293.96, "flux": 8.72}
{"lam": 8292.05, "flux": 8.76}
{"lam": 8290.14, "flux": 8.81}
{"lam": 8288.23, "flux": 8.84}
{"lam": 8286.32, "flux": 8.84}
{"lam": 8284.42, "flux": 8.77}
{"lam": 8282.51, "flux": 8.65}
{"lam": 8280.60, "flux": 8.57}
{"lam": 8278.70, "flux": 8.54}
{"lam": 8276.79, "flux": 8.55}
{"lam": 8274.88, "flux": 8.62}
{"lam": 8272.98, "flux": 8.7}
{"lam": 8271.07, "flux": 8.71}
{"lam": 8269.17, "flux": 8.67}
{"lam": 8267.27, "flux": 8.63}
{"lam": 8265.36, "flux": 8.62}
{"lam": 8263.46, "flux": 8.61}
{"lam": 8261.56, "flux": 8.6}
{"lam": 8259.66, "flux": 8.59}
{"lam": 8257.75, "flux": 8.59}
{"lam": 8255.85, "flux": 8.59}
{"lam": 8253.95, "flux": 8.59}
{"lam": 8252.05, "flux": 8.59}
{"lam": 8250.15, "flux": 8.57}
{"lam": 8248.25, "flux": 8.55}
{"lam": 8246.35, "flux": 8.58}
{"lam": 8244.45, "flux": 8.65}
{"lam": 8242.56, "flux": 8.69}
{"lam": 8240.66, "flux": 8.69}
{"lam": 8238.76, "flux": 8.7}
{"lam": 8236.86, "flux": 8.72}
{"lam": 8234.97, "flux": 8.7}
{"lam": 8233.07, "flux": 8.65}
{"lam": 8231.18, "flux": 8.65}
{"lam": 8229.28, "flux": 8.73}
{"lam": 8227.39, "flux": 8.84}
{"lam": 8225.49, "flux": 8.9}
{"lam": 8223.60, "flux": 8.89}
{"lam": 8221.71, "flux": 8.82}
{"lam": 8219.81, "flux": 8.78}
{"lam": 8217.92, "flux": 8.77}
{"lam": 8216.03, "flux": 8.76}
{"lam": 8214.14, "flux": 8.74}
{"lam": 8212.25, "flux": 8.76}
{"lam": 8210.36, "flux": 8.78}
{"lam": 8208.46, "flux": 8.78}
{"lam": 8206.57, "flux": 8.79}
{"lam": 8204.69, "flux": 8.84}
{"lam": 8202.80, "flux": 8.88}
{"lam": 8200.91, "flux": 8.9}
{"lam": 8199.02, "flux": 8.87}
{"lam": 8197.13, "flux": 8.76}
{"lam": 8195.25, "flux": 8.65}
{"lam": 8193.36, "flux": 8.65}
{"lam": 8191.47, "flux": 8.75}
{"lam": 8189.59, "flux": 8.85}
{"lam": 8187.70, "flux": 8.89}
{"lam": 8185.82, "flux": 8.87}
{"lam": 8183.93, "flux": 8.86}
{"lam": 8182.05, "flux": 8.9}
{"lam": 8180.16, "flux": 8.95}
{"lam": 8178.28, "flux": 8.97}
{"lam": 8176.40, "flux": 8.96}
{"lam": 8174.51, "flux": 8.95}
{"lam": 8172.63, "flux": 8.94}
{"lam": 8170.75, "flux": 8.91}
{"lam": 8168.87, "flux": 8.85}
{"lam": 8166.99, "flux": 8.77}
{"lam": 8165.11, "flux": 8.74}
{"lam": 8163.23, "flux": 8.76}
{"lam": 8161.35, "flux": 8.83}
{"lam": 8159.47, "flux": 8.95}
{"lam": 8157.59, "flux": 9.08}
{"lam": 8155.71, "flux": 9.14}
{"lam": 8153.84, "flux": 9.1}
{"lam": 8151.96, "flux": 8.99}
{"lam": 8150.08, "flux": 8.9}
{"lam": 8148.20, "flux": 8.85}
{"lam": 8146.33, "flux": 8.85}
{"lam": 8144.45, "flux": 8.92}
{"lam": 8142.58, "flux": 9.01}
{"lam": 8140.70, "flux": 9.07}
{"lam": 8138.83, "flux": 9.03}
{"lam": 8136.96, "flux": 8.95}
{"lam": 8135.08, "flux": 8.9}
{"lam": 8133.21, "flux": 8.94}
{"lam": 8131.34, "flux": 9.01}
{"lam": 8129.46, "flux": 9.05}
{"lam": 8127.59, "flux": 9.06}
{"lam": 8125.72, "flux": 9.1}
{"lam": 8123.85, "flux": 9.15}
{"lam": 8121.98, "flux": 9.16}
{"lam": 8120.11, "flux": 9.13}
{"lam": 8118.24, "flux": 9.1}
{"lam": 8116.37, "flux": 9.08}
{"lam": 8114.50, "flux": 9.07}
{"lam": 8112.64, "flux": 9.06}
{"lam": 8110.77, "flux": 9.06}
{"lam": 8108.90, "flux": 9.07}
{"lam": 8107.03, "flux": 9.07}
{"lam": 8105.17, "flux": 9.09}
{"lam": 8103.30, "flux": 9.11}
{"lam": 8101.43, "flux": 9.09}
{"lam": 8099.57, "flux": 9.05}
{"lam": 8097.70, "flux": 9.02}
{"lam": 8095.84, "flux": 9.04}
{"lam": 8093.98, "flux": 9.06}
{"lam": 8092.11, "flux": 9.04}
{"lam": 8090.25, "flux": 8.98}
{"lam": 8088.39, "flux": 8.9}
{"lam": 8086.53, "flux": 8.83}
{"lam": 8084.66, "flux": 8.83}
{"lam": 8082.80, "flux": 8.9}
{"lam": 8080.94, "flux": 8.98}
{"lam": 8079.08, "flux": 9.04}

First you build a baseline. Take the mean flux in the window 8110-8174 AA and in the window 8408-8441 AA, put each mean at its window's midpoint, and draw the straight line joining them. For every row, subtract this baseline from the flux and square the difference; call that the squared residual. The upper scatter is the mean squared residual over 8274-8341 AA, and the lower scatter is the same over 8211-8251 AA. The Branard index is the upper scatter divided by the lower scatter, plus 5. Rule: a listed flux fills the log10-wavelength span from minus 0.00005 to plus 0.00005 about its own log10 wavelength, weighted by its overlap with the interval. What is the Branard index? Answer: 5.69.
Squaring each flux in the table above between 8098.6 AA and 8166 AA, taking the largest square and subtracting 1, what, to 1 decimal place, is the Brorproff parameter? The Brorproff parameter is 82.9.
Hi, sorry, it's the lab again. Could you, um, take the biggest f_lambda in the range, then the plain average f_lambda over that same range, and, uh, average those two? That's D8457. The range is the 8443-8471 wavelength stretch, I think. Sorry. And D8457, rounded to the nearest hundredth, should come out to 8.37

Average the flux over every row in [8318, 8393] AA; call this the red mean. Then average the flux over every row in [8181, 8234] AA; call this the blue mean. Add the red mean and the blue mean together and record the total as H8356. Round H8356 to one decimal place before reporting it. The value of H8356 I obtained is 17.3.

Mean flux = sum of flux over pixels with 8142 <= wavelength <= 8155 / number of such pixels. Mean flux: 8.95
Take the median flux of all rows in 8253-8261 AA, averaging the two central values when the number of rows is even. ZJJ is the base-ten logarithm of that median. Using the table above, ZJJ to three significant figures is 0.934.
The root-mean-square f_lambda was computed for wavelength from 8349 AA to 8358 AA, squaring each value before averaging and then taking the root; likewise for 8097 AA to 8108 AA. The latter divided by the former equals 1.06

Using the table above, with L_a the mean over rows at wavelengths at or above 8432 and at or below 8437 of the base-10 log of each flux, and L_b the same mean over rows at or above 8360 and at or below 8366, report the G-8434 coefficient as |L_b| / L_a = 1.006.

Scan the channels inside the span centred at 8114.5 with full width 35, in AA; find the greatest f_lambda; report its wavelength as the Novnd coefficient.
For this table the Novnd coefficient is 8121.98 AA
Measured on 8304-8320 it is 8311.17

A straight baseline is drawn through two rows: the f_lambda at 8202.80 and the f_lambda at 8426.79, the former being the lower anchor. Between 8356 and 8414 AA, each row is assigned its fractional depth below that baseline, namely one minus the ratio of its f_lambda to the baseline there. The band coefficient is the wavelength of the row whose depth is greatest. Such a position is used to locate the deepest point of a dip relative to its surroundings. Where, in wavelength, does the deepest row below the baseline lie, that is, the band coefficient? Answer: 8388.07 AA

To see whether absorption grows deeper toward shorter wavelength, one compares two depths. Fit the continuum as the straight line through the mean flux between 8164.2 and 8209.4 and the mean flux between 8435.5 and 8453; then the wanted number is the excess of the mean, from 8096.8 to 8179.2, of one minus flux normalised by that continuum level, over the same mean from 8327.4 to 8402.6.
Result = -0.010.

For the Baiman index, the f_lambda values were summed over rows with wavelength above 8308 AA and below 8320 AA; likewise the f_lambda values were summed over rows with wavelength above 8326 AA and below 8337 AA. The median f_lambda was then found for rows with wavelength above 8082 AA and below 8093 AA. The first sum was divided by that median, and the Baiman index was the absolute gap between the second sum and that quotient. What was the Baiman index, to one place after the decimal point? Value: 45.1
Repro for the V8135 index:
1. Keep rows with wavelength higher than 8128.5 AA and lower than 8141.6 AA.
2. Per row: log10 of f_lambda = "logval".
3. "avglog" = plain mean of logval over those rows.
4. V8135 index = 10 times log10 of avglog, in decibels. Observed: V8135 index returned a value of -0.205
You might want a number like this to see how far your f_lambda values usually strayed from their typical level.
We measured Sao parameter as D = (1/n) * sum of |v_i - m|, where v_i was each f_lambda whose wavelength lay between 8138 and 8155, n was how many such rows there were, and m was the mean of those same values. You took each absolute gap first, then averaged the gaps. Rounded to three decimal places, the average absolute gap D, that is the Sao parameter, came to 0.079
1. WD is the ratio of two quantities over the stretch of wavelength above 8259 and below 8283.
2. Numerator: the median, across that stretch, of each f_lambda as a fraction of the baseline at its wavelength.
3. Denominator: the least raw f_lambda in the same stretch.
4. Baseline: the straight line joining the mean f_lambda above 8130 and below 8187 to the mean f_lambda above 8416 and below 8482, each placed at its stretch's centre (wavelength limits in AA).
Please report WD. 0.116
